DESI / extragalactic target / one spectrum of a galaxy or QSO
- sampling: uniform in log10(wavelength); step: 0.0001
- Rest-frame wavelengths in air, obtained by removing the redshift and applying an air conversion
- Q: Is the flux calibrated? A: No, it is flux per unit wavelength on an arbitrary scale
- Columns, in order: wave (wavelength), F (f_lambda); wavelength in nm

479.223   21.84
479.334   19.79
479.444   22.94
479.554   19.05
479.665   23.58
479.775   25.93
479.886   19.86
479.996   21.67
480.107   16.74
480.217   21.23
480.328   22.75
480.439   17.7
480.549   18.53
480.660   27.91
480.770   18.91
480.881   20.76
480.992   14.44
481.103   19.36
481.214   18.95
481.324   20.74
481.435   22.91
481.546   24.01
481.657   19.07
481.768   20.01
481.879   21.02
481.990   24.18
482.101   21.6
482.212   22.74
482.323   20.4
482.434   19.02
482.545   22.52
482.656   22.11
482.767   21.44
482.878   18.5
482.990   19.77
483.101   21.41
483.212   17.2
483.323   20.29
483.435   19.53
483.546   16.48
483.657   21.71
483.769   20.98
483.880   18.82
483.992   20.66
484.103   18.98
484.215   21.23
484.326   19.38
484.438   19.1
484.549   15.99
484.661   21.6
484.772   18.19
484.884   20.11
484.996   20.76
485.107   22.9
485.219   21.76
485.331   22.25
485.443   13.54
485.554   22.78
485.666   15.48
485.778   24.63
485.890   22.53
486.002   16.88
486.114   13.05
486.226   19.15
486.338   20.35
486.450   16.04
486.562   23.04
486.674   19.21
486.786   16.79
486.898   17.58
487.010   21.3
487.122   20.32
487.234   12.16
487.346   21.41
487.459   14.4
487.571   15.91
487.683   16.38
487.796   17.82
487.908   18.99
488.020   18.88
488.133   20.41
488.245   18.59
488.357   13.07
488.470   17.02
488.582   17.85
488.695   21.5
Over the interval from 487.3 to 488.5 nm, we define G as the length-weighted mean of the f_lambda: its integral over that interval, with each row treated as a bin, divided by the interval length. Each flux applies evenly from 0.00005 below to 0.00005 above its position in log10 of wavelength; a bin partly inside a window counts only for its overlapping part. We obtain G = 17.5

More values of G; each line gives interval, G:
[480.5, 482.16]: 20.8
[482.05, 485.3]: 20.2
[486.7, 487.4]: 18.3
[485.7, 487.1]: 19.2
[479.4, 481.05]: 20.8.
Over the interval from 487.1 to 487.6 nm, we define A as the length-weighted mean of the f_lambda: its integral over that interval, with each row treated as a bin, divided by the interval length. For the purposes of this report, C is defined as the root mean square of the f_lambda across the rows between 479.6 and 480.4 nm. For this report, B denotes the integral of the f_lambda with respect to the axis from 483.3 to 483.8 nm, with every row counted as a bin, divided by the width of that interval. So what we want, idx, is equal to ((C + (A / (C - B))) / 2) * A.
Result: 246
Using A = 17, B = 19.7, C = 21.8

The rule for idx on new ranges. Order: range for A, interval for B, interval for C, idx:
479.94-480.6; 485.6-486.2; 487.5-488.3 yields -315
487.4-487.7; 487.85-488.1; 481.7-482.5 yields 218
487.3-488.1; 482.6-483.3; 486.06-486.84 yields 67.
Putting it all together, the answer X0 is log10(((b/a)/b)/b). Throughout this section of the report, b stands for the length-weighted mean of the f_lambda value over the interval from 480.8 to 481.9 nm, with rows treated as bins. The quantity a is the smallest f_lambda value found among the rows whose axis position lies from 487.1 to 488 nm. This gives -2.39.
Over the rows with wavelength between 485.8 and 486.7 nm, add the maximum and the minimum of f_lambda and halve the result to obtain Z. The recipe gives 18.0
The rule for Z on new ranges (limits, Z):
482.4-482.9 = 20.5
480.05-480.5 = 19.7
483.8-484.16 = 19.7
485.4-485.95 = 19.1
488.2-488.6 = 15.8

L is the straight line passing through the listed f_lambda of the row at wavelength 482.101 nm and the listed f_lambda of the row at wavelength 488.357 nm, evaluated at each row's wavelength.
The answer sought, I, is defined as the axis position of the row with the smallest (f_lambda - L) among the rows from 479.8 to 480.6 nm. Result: 480.107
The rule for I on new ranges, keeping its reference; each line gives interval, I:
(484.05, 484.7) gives 484.549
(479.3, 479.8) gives 479.554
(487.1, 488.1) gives 487.234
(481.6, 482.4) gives 481.657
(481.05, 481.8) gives 481.214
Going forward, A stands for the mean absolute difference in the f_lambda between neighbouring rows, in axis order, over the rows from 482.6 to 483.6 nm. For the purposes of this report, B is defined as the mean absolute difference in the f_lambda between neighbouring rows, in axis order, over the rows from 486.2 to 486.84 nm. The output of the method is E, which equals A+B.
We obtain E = 5.96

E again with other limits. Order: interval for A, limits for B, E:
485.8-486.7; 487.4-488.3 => 5.71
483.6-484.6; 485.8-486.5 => 5.96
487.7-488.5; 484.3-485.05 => 4.85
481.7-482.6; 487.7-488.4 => 4.19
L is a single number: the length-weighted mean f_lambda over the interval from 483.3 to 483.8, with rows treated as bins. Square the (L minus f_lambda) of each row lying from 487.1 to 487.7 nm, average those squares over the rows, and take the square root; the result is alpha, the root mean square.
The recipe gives 4.3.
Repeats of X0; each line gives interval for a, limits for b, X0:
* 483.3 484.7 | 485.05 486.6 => -2.50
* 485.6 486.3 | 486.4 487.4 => -2.39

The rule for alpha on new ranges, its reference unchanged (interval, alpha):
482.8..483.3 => 1.6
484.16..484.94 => 1.8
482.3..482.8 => 1.9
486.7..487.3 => 3.8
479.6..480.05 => 3.8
